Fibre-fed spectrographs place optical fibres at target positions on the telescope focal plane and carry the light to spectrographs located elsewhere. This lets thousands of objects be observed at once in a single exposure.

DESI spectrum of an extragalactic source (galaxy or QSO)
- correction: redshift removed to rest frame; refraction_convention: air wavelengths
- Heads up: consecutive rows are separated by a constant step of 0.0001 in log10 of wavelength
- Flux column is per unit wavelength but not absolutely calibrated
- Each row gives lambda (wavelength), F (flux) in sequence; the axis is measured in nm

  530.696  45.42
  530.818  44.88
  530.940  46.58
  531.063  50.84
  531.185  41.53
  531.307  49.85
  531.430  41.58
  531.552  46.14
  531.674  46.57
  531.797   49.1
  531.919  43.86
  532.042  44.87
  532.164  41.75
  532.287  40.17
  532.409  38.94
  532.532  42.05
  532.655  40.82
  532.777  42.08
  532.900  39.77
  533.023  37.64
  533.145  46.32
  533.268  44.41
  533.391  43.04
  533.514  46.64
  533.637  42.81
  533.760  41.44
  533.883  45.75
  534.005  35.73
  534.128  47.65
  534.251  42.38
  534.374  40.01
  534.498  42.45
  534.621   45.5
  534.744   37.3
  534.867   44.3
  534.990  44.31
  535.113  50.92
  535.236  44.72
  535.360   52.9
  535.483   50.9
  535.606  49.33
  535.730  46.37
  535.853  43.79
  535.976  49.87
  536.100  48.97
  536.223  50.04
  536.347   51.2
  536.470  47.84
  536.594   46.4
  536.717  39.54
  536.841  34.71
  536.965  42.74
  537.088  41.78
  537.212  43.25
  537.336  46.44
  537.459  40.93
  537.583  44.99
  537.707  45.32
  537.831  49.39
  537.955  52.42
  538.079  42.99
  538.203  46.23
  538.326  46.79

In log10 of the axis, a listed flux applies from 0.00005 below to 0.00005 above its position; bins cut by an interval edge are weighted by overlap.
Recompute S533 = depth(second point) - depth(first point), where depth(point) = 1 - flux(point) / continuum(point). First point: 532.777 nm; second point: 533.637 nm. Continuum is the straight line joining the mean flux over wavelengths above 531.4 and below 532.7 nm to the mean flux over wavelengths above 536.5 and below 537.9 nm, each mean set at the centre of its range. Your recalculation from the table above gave -0.017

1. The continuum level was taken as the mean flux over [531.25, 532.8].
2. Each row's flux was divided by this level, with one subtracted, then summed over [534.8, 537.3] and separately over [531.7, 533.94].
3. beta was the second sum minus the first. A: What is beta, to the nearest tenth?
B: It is -1.5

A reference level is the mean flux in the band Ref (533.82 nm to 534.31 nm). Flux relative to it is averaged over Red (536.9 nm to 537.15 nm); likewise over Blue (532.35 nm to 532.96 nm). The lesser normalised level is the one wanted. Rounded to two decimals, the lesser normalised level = 0.95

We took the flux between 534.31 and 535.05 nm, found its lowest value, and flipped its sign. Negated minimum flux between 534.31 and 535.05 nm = -37.3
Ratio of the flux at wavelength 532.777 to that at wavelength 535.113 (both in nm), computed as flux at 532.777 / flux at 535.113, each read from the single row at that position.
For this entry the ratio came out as 0.83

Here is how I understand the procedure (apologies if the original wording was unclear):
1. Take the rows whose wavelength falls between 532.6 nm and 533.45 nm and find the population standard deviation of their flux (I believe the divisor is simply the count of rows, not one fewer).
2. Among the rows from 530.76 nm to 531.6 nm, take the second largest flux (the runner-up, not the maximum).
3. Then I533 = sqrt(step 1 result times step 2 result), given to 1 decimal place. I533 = 11.6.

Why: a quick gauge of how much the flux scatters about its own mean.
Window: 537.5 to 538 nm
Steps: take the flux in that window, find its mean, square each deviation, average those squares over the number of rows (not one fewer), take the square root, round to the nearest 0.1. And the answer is 3.1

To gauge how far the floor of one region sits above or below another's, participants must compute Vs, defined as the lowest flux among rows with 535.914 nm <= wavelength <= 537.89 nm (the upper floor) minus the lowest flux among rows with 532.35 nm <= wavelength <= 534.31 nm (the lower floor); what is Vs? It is -1.0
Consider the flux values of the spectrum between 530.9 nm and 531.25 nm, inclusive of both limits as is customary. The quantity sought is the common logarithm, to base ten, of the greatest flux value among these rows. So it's 1.71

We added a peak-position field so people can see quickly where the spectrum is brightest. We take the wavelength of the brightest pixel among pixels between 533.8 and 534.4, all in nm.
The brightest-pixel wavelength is 534.128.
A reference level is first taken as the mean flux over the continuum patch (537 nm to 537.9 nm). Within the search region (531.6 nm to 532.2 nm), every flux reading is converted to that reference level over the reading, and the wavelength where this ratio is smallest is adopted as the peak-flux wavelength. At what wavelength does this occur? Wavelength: 531.797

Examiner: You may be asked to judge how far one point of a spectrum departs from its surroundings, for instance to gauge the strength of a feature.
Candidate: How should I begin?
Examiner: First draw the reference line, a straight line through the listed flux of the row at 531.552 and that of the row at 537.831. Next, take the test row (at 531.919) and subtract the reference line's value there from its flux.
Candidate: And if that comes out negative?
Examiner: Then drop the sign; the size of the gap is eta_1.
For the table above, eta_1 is 2.5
